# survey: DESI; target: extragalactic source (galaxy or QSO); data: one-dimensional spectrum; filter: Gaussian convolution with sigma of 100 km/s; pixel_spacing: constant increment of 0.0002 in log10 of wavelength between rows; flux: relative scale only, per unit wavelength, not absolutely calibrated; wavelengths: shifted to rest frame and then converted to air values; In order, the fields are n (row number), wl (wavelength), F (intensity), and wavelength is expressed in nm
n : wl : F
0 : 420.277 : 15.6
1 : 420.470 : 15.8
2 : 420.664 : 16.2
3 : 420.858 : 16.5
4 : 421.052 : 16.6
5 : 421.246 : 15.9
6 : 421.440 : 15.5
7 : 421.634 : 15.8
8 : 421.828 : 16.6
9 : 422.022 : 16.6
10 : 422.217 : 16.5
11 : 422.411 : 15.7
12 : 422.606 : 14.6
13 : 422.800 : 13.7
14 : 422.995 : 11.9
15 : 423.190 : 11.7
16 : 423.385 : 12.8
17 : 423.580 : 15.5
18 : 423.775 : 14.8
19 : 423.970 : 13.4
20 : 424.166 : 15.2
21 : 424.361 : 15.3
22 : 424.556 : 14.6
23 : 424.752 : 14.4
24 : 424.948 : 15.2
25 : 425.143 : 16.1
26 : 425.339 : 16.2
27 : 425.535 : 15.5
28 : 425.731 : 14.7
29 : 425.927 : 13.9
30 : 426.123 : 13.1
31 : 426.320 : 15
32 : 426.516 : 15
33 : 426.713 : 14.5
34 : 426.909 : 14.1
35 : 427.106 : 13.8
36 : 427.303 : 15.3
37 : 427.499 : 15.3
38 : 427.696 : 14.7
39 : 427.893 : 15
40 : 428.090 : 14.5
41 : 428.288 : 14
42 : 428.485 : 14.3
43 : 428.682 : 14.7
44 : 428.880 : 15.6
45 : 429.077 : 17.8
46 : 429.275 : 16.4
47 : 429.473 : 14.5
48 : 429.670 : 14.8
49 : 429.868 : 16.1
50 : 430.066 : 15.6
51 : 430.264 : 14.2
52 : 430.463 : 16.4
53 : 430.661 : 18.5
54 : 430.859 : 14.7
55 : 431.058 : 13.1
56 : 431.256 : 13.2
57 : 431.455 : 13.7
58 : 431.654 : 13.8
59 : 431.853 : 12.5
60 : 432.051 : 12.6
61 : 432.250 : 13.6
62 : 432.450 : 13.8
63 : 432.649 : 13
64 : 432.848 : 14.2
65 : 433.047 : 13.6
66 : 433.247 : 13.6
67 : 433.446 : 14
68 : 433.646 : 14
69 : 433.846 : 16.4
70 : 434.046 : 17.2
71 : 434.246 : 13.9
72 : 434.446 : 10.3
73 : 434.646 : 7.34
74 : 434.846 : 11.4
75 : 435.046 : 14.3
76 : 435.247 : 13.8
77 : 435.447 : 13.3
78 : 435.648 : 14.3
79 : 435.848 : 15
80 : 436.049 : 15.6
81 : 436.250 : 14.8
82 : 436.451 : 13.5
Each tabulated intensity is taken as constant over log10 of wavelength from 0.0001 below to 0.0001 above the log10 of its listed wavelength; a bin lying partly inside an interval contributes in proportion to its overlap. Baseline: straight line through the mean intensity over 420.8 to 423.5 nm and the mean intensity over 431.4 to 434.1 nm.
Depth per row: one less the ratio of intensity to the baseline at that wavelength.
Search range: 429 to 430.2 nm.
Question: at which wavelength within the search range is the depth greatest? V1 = 429.473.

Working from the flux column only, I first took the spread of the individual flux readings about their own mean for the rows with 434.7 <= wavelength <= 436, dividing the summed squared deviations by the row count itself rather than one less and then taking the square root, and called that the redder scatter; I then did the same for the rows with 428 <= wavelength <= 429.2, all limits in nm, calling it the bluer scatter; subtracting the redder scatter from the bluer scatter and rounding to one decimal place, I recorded 0.1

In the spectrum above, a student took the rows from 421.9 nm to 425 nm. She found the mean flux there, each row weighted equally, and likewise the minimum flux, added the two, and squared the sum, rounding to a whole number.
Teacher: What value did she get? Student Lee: 686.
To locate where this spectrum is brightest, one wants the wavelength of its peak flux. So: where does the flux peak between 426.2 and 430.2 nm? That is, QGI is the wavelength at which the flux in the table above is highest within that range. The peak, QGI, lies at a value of 429.077 nm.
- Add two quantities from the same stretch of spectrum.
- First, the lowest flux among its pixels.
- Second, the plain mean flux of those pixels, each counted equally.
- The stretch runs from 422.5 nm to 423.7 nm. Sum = 25.1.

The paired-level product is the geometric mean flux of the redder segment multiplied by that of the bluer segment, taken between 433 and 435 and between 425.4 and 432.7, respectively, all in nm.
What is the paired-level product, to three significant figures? 187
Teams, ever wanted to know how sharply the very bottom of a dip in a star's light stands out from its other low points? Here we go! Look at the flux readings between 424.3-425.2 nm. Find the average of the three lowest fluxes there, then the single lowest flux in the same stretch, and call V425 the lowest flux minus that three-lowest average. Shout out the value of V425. -0.33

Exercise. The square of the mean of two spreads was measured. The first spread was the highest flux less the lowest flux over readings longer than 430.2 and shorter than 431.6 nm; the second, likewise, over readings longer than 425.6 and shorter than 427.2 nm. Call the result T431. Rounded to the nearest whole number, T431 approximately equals 13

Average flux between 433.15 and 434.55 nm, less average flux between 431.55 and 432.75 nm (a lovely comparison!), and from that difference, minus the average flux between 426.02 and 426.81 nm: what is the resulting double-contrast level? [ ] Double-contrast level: -13.4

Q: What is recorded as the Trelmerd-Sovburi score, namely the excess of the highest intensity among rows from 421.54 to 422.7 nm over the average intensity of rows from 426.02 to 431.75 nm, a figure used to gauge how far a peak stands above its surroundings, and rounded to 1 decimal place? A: 1.7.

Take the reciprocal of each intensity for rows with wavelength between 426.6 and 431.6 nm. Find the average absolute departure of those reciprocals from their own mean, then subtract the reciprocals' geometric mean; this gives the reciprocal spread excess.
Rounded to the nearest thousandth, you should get -0.063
